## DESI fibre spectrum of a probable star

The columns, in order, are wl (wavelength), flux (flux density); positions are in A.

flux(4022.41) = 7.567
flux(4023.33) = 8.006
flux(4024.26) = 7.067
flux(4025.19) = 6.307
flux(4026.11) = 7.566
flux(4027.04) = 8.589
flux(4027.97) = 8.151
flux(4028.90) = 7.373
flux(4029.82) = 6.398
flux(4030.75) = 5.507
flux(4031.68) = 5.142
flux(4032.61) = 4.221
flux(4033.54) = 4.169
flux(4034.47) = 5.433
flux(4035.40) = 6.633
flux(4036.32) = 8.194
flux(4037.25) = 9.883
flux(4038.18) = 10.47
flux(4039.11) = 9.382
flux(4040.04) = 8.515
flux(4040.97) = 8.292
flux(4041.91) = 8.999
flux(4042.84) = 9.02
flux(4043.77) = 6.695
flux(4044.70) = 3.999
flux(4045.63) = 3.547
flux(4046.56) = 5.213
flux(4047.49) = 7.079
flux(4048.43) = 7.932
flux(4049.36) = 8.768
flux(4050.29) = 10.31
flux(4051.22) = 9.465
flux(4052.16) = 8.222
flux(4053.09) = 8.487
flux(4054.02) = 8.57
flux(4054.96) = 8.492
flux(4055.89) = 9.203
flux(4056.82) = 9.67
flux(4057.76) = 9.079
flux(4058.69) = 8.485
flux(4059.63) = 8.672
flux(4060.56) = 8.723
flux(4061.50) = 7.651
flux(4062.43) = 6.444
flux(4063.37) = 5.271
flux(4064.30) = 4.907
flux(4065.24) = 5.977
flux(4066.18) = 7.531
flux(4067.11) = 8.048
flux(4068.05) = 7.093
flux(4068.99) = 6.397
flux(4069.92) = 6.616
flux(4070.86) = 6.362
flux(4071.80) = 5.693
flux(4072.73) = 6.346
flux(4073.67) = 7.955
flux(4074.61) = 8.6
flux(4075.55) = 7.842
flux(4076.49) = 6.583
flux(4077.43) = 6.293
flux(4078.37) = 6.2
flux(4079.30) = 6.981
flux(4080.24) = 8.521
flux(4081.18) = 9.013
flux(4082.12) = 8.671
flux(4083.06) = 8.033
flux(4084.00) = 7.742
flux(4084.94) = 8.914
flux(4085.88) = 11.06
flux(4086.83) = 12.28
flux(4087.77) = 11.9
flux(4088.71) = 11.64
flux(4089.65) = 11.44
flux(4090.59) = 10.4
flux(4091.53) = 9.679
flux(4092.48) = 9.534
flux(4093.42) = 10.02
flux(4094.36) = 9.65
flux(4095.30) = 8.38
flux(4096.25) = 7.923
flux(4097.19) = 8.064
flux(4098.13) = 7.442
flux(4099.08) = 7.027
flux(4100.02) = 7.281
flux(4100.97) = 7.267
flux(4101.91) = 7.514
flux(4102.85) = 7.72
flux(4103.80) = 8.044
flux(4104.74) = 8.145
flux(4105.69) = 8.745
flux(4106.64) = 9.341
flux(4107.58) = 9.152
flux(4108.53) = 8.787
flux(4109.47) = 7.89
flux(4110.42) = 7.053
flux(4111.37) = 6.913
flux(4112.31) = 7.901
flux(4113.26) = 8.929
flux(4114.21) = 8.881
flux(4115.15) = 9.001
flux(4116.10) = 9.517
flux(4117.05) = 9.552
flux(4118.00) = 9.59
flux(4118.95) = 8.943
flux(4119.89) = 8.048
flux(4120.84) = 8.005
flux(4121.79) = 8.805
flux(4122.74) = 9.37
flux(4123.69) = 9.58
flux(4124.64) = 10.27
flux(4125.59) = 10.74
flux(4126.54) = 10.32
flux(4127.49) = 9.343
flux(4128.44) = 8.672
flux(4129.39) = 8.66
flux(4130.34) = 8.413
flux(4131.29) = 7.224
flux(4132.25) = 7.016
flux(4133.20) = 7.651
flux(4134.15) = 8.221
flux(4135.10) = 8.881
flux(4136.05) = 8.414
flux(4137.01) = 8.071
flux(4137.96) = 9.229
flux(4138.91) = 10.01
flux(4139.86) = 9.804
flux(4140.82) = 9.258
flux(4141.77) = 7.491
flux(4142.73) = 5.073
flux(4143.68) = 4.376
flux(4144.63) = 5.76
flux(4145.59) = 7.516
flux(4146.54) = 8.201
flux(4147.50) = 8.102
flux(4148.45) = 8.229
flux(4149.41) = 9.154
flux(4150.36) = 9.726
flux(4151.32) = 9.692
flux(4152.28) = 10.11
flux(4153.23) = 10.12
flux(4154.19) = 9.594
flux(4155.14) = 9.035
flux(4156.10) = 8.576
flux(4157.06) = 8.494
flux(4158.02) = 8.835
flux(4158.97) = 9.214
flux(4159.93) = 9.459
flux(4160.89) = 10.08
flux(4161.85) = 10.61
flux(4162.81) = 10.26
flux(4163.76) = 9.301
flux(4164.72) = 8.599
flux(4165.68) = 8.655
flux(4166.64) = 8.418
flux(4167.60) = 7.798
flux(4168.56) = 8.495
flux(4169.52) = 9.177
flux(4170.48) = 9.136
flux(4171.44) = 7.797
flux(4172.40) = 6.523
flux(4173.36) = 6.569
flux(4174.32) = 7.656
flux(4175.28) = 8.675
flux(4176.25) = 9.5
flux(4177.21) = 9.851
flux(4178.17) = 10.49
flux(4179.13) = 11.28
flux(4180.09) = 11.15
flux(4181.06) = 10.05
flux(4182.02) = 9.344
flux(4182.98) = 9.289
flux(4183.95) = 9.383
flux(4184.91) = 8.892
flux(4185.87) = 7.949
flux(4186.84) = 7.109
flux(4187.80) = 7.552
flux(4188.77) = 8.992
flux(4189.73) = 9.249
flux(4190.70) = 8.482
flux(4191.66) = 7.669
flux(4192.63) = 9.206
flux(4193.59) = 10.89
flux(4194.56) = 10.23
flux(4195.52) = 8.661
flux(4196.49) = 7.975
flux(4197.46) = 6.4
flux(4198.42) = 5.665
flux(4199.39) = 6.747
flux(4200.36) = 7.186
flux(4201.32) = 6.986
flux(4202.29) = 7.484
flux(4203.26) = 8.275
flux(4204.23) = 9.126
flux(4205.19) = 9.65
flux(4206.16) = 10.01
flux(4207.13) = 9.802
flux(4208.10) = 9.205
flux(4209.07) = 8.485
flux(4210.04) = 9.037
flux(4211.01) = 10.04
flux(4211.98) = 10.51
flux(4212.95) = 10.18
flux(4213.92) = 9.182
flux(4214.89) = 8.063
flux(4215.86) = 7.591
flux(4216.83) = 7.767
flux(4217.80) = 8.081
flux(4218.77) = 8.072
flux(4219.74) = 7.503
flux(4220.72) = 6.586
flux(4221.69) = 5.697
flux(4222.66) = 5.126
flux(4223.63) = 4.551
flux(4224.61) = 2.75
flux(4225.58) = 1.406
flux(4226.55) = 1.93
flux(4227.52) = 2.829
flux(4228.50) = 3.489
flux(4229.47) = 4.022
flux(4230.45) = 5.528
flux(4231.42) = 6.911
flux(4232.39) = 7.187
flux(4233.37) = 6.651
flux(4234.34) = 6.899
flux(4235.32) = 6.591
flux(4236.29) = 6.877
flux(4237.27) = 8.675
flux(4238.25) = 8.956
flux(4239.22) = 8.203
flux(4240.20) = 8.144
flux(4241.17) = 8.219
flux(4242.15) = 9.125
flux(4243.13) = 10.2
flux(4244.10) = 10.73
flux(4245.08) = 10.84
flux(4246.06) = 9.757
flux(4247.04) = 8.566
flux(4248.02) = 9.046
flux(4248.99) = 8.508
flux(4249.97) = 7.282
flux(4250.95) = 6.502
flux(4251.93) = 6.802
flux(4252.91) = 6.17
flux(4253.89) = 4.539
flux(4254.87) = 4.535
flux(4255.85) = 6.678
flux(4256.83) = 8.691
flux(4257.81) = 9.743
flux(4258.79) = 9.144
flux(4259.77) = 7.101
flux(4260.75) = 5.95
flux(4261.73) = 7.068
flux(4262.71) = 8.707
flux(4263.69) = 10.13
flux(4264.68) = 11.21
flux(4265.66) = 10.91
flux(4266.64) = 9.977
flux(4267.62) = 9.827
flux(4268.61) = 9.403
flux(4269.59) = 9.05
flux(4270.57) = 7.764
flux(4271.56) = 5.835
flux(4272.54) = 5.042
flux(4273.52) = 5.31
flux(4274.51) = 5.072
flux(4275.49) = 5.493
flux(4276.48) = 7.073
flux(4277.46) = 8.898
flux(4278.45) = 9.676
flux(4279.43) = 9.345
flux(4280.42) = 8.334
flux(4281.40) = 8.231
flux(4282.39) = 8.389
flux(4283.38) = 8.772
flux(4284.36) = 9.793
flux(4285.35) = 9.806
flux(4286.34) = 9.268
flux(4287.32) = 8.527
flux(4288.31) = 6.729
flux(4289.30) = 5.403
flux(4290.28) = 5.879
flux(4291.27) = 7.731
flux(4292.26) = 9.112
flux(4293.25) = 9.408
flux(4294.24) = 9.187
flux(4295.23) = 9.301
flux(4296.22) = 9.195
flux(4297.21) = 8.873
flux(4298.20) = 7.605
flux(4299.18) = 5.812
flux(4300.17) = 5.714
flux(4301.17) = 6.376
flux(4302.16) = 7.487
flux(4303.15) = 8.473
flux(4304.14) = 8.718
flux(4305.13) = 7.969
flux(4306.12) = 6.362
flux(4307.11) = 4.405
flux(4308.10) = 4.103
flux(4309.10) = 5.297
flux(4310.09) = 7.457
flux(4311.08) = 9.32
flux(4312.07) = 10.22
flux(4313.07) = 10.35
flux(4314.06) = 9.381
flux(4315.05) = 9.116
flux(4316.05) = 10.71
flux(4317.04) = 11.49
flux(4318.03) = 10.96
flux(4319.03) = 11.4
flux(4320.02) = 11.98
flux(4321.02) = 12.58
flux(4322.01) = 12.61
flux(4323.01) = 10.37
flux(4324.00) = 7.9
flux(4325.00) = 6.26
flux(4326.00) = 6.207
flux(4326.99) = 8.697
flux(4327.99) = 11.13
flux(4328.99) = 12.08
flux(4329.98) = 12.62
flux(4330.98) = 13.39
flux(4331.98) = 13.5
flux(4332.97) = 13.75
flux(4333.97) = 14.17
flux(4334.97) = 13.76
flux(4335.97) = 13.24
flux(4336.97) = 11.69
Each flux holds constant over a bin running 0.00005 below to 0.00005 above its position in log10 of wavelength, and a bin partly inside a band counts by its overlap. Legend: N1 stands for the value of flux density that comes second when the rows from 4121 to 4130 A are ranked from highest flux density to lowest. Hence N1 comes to 10.32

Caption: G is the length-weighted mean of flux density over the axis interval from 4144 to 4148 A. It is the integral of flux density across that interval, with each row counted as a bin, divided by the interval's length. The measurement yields 7.3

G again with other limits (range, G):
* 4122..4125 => 9.6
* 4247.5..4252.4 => 7.6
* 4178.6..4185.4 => 9.9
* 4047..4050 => 8.0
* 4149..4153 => 9.7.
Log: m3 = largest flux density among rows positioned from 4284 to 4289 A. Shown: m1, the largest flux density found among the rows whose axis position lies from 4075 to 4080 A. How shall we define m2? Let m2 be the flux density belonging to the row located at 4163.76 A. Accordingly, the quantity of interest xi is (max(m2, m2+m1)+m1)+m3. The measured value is 34.8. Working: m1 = 7.842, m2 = 9.301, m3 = 9.806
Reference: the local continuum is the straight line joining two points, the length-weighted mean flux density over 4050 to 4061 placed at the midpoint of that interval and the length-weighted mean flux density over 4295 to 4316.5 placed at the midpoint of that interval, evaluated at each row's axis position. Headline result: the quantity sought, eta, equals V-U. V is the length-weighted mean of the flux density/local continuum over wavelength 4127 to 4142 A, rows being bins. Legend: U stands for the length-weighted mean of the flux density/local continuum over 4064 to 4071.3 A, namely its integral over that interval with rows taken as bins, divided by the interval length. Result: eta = 0.2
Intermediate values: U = 0.75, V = 1.00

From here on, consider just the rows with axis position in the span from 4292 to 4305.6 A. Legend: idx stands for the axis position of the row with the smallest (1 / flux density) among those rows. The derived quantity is 4293.25 A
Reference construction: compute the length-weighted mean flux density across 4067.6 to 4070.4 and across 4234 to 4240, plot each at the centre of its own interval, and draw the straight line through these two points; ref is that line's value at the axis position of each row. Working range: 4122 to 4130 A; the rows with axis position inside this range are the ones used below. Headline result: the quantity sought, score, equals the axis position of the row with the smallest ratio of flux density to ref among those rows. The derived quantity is 4129.39 A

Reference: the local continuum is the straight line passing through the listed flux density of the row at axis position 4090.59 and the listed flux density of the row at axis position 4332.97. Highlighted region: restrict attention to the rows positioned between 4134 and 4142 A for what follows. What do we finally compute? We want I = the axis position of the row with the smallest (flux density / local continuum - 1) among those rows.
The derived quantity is 4141.77 A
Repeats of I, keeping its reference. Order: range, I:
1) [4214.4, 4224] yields 4223.63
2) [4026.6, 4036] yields 4033.54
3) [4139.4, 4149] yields 4143.68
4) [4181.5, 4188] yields 4186.84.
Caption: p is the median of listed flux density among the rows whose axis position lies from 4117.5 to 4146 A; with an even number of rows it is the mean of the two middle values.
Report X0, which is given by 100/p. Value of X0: 11.5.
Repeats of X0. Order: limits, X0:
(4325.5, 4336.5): 7.6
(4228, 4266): 12.3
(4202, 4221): 11.4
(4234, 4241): 12.3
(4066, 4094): 12.4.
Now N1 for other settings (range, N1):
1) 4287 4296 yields 9.301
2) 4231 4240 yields 8.675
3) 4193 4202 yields 10.23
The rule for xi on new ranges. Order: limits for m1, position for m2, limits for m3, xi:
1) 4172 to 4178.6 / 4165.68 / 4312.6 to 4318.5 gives 41.1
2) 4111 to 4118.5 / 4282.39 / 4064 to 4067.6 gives 35.6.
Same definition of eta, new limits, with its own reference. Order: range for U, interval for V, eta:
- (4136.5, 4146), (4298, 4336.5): 0.3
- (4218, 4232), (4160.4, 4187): 0.5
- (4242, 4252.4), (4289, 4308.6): -0.2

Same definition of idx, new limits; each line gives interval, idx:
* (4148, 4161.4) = 4153.23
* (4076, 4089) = 4086.83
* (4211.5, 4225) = 4211.98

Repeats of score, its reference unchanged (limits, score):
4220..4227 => 4225.58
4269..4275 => 4272.54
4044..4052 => 4045.63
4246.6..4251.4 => 4250.95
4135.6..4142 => 4141.77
